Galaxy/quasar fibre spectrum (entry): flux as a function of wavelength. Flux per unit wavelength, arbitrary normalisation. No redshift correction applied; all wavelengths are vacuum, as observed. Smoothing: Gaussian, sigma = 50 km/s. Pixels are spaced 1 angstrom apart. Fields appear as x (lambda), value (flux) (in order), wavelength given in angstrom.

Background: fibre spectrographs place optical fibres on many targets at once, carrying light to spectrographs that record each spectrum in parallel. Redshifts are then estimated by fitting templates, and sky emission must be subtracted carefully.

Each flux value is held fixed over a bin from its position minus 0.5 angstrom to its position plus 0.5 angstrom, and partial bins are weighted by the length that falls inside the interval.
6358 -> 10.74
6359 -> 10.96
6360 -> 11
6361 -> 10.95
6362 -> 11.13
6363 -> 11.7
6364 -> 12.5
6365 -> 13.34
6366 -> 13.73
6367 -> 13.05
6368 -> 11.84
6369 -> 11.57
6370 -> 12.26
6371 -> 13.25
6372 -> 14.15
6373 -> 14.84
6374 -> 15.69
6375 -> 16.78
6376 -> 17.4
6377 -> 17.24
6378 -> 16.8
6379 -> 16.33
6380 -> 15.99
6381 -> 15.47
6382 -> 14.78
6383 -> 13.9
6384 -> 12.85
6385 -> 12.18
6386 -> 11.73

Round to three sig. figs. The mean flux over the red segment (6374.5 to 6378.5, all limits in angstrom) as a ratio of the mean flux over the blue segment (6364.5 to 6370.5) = 1.35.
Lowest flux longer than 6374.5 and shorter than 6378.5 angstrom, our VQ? 16.78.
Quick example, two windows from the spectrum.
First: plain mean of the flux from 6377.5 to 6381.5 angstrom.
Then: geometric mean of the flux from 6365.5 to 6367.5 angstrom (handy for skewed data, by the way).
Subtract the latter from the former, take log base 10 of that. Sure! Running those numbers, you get 0.44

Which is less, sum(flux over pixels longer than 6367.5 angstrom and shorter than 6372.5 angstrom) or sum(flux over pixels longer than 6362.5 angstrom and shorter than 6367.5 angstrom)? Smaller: 63.1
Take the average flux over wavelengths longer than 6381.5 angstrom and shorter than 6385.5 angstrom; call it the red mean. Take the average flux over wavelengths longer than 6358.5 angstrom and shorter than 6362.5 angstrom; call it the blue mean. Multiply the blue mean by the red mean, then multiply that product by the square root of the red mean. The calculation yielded 542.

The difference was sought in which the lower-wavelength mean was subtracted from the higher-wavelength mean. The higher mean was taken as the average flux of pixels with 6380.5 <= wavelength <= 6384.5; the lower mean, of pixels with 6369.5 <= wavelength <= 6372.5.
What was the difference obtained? 1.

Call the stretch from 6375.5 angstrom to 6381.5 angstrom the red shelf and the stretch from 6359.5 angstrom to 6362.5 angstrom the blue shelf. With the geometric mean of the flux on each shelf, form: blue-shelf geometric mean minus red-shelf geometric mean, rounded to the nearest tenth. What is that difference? -5.5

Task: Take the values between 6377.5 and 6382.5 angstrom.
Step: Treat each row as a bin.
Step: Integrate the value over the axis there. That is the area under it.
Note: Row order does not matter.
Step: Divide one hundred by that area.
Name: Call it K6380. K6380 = 1.3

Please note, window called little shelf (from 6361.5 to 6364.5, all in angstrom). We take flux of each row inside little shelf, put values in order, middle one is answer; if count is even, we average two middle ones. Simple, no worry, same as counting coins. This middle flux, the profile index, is 11.7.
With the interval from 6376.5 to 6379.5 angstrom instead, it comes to 16.8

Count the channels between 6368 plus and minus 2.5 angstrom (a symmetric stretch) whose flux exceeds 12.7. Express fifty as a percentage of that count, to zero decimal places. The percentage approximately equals 2500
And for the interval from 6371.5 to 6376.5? 1000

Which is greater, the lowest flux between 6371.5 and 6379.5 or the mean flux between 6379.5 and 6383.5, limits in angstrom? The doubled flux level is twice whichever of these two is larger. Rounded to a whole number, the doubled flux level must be 30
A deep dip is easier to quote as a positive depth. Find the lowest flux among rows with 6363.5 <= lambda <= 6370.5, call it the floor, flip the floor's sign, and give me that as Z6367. -11.6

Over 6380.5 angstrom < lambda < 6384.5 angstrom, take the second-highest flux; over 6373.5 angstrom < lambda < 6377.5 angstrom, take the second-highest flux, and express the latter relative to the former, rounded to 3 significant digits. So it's 1.17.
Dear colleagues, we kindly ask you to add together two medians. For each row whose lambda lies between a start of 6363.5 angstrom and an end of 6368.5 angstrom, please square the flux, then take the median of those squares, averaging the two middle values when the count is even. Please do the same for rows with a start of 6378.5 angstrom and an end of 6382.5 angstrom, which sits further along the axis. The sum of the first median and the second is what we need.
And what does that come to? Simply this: 418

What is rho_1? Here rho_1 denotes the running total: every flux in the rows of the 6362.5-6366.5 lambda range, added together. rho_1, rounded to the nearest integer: 51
